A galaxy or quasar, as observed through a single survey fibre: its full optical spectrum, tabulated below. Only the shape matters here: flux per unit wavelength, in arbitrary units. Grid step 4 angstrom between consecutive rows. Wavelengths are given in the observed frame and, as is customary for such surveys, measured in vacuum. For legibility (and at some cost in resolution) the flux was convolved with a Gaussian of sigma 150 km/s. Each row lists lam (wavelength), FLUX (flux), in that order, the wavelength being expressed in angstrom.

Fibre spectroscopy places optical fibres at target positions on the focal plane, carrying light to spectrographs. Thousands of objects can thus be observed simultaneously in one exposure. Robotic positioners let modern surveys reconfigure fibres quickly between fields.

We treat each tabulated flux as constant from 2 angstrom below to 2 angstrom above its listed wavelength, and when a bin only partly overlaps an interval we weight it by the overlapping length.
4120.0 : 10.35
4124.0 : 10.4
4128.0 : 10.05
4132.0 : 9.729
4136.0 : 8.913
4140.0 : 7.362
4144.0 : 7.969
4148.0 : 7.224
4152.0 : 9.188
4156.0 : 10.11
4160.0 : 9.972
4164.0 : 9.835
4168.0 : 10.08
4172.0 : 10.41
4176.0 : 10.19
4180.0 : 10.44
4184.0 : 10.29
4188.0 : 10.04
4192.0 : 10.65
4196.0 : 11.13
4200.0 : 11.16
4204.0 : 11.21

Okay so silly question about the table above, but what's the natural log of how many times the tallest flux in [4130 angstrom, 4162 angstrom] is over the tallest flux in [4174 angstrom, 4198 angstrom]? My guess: -0.10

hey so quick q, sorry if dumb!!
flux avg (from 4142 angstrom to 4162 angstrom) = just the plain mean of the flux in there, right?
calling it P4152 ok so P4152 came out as 8.9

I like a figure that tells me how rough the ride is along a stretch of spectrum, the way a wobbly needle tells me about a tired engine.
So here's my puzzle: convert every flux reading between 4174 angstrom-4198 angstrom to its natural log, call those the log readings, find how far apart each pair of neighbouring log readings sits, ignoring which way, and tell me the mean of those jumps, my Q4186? 0.033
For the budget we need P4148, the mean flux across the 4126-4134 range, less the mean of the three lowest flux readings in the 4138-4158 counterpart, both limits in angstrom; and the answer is 2.4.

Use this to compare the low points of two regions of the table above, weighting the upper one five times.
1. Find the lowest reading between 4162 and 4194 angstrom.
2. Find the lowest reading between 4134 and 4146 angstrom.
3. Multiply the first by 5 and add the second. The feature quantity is 56.5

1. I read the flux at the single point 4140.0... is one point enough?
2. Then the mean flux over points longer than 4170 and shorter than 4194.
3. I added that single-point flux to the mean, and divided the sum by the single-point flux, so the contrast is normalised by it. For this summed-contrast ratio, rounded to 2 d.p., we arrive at 2.40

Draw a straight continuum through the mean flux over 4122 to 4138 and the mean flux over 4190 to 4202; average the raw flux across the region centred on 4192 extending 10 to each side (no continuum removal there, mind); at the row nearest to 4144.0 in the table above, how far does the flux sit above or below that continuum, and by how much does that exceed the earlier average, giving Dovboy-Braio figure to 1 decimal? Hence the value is -12.7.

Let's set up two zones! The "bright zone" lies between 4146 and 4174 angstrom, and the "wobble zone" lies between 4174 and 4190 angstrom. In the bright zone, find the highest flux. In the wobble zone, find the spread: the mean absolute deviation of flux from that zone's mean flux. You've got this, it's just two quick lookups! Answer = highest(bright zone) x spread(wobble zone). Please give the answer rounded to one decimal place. 1.3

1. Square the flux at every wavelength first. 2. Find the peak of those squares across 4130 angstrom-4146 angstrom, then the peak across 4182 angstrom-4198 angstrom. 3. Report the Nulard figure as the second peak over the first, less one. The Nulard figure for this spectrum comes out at 0.309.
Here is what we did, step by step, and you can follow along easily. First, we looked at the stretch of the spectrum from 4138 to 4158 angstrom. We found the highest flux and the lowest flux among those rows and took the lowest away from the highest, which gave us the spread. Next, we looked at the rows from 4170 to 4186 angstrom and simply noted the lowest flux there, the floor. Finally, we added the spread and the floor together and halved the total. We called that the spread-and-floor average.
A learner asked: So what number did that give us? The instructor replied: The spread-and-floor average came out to 6.5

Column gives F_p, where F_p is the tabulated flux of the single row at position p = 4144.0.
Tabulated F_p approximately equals 7.969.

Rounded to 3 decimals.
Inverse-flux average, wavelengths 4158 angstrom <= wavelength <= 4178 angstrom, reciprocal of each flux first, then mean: 0.099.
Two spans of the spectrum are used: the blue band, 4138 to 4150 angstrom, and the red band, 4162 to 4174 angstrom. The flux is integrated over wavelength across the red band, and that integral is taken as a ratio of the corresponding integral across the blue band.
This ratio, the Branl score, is 1.34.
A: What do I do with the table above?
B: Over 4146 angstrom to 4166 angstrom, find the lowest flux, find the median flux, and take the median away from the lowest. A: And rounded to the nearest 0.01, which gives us -2.61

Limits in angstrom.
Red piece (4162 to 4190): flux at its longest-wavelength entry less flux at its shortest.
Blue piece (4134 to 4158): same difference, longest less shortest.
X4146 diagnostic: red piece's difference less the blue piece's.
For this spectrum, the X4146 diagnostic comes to -1.0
